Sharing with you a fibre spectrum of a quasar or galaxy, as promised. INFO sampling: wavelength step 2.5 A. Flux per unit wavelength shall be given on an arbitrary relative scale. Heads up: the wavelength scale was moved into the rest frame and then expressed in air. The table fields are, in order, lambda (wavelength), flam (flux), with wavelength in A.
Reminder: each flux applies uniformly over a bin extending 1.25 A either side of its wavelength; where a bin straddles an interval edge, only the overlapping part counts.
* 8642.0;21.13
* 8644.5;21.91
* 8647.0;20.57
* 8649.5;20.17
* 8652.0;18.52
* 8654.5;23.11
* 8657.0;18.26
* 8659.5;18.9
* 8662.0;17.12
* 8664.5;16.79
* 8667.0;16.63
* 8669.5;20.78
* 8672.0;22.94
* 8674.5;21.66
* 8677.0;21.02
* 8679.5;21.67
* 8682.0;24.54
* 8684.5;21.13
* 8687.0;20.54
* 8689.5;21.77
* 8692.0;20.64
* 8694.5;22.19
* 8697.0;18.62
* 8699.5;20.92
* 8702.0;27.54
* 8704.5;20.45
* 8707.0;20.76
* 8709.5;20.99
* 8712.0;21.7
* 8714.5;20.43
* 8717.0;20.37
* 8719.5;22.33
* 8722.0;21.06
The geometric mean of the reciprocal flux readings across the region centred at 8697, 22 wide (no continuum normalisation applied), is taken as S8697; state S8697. 0.0468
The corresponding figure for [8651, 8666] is 0.0535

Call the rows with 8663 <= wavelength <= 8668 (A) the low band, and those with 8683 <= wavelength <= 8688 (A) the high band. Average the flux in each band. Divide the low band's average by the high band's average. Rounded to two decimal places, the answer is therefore 0.80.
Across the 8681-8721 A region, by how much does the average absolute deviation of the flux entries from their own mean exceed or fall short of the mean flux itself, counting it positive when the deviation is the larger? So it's -20.2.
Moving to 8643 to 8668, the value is -17.4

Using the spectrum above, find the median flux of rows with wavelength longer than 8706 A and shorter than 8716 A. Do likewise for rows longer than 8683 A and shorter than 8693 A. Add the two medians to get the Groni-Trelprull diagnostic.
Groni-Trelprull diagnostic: 41.8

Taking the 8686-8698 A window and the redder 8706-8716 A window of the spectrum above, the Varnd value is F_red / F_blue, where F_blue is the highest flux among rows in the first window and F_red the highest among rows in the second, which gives 0.978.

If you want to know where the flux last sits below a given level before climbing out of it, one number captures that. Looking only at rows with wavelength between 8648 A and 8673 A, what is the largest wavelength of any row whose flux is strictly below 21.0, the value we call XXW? 8669.5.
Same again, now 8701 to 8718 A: 8717.0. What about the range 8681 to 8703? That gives 8699.5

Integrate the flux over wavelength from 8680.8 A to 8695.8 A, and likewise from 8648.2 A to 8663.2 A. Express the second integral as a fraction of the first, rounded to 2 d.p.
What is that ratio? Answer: 0.89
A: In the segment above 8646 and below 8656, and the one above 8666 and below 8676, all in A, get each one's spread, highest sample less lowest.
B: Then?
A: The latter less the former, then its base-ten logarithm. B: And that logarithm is 0.24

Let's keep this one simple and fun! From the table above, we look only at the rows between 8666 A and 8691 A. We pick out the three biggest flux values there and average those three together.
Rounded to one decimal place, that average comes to 23.1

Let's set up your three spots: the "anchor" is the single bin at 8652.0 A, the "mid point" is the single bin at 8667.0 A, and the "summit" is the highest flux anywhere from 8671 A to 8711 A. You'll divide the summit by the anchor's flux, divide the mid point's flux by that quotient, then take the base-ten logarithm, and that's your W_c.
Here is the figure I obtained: 1.05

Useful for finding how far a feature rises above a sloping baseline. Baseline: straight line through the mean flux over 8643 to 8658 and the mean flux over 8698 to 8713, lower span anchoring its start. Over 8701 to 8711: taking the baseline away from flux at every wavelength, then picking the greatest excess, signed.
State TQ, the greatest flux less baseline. 6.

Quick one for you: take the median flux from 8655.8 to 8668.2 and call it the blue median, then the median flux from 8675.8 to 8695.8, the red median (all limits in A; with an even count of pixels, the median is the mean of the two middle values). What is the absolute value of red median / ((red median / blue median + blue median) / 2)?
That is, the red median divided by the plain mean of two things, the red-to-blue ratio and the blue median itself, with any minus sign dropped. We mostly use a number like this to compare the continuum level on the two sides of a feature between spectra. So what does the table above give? 2.3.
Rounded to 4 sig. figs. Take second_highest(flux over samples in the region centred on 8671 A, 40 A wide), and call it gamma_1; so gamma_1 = 23.11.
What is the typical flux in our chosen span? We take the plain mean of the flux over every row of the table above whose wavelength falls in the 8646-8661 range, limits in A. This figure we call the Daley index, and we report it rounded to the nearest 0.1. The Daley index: 19.9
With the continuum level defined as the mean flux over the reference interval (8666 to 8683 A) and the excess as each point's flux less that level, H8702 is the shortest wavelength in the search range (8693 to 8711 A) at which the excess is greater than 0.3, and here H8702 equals 8694.5 A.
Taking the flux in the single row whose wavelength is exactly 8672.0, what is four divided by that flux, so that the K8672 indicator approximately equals 0.174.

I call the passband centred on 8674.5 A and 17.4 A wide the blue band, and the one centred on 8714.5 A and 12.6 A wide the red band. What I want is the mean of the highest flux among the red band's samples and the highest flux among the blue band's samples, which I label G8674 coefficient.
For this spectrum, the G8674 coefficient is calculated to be 23.4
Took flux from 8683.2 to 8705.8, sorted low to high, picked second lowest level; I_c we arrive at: 20.45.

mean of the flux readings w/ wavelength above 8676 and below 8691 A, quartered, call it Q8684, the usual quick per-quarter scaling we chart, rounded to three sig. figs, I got 5.44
